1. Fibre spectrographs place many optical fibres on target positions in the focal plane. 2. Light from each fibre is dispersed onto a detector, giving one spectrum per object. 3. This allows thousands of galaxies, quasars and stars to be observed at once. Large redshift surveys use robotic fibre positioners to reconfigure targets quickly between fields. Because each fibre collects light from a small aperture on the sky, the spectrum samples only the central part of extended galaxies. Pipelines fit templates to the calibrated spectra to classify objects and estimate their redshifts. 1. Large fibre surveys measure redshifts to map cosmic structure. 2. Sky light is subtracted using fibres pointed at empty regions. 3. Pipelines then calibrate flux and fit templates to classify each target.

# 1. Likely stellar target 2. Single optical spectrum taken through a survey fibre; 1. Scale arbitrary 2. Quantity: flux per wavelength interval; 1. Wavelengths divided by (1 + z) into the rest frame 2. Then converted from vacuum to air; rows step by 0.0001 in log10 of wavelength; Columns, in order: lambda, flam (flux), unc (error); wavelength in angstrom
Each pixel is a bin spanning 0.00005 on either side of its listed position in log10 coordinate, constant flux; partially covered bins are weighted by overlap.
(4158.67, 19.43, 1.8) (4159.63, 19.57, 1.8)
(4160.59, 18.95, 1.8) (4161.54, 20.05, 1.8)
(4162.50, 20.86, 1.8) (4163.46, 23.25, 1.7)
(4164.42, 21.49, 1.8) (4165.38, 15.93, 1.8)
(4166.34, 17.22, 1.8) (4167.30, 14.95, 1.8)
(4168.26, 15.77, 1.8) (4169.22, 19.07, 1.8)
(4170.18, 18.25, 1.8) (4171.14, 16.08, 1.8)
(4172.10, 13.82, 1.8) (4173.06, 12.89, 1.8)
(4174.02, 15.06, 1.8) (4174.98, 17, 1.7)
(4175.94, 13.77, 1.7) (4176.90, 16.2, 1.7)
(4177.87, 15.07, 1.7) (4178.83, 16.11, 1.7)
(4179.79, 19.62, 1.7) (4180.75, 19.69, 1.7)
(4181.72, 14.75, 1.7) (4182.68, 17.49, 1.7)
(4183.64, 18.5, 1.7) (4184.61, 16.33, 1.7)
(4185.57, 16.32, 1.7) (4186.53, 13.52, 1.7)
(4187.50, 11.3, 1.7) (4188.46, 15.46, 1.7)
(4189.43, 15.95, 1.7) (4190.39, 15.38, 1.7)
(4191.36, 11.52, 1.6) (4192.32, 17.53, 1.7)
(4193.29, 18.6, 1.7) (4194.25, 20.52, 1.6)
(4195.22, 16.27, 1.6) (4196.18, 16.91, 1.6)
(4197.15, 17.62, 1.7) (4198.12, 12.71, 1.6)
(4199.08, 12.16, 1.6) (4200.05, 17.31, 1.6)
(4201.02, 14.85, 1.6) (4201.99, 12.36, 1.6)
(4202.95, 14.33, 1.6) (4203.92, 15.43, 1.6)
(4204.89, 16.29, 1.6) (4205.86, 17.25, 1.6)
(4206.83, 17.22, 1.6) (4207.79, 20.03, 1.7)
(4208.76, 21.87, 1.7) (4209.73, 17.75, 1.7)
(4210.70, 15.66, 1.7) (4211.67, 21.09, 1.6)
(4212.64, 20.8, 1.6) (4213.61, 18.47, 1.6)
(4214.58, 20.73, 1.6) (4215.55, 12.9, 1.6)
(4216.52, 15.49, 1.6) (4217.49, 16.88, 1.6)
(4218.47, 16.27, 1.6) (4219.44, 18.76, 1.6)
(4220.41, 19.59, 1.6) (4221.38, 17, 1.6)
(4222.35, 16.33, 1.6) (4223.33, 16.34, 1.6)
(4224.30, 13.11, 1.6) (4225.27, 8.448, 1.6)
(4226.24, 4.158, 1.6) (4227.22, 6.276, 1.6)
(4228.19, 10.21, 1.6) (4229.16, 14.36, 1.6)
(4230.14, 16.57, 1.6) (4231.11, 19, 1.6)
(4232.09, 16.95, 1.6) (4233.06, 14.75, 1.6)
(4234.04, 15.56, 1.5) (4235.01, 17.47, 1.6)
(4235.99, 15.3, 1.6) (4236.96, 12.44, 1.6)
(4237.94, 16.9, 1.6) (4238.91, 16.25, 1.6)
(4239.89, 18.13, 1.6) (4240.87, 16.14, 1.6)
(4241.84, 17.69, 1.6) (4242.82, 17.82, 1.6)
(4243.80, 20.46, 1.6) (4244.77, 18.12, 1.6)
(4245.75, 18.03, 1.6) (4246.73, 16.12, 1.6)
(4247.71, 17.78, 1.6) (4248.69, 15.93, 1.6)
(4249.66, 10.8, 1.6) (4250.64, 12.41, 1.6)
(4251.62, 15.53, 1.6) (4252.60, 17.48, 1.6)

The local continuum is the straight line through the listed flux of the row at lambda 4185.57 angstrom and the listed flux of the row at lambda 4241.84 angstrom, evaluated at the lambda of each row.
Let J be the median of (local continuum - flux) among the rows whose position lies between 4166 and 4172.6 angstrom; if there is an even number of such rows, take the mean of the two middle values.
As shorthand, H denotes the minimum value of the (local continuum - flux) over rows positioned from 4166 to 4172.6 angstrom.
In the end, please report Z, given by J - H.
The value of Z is 3.0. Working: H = -3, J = -0.1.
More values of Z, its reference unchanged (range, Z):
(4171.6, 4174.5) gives 1.2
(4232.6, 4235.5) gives 1.9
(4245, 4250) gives 1.9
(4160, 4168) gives 3.7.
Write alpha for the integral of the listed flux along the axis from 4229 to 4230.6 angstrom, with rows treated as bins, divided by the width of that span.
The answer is 15.6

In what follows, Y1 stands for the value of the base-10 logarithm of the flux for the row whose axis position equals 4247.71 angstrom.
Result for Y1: 1.250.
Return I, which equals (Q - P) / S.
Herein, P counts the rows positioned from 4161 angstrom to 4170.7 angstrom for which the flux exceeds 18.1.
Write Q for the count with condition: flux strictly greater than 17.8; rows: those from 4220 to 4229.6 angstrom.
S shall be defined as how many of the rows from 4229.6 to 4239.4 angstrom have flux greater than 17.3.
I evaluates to -2.5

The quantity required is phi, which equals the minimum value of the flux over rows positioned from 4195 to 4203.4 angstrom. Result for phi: 12.16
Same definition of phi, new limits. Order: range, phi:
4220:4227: 4.158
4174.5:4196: 11.3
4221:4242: 4.158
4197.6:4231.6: 4.158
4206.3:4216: 12.9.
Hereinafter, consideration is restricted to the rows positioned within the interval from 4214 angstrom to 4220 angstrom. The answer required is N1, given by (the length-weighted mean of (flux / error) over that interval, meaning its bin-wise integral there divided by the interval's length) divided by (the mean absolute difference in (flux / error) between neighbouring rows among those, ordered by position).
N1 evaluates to 6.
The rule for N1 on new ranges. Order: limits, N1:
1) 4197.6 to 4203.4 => 6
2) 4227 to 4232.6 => 5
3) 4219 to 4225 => 11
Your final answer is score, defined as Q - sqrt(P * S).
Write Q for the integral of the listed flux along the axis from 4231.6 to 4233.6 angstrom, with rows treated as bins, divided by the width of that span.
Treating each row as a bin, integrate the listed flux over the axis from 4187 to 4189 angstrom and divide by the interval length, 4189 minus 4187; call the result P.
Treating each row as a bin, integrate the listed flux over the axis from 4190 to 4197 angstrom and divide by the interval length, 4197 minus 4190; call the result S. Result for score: 1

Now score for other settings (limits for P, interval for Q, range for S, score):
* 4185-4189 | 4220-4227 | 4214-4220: -2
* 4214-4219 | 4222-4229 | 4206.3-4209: -7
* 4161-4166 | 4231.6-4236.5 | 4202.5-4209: -3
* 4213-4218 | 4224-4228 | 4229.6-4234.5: -9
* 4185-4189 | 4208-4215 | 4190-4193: 5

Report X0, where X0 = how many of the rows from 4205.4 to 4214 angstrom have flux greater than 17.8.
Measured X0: 5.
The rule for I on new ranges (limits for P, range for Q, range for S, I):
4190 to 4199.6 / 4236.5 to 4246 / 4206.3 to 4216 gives 0.4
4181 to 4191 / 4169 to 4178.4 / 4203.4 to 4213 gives 0.2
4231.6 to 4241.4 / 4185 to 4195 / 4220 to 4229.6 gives 1.0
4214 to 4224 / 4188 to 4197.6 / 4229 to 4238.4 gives -0.5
